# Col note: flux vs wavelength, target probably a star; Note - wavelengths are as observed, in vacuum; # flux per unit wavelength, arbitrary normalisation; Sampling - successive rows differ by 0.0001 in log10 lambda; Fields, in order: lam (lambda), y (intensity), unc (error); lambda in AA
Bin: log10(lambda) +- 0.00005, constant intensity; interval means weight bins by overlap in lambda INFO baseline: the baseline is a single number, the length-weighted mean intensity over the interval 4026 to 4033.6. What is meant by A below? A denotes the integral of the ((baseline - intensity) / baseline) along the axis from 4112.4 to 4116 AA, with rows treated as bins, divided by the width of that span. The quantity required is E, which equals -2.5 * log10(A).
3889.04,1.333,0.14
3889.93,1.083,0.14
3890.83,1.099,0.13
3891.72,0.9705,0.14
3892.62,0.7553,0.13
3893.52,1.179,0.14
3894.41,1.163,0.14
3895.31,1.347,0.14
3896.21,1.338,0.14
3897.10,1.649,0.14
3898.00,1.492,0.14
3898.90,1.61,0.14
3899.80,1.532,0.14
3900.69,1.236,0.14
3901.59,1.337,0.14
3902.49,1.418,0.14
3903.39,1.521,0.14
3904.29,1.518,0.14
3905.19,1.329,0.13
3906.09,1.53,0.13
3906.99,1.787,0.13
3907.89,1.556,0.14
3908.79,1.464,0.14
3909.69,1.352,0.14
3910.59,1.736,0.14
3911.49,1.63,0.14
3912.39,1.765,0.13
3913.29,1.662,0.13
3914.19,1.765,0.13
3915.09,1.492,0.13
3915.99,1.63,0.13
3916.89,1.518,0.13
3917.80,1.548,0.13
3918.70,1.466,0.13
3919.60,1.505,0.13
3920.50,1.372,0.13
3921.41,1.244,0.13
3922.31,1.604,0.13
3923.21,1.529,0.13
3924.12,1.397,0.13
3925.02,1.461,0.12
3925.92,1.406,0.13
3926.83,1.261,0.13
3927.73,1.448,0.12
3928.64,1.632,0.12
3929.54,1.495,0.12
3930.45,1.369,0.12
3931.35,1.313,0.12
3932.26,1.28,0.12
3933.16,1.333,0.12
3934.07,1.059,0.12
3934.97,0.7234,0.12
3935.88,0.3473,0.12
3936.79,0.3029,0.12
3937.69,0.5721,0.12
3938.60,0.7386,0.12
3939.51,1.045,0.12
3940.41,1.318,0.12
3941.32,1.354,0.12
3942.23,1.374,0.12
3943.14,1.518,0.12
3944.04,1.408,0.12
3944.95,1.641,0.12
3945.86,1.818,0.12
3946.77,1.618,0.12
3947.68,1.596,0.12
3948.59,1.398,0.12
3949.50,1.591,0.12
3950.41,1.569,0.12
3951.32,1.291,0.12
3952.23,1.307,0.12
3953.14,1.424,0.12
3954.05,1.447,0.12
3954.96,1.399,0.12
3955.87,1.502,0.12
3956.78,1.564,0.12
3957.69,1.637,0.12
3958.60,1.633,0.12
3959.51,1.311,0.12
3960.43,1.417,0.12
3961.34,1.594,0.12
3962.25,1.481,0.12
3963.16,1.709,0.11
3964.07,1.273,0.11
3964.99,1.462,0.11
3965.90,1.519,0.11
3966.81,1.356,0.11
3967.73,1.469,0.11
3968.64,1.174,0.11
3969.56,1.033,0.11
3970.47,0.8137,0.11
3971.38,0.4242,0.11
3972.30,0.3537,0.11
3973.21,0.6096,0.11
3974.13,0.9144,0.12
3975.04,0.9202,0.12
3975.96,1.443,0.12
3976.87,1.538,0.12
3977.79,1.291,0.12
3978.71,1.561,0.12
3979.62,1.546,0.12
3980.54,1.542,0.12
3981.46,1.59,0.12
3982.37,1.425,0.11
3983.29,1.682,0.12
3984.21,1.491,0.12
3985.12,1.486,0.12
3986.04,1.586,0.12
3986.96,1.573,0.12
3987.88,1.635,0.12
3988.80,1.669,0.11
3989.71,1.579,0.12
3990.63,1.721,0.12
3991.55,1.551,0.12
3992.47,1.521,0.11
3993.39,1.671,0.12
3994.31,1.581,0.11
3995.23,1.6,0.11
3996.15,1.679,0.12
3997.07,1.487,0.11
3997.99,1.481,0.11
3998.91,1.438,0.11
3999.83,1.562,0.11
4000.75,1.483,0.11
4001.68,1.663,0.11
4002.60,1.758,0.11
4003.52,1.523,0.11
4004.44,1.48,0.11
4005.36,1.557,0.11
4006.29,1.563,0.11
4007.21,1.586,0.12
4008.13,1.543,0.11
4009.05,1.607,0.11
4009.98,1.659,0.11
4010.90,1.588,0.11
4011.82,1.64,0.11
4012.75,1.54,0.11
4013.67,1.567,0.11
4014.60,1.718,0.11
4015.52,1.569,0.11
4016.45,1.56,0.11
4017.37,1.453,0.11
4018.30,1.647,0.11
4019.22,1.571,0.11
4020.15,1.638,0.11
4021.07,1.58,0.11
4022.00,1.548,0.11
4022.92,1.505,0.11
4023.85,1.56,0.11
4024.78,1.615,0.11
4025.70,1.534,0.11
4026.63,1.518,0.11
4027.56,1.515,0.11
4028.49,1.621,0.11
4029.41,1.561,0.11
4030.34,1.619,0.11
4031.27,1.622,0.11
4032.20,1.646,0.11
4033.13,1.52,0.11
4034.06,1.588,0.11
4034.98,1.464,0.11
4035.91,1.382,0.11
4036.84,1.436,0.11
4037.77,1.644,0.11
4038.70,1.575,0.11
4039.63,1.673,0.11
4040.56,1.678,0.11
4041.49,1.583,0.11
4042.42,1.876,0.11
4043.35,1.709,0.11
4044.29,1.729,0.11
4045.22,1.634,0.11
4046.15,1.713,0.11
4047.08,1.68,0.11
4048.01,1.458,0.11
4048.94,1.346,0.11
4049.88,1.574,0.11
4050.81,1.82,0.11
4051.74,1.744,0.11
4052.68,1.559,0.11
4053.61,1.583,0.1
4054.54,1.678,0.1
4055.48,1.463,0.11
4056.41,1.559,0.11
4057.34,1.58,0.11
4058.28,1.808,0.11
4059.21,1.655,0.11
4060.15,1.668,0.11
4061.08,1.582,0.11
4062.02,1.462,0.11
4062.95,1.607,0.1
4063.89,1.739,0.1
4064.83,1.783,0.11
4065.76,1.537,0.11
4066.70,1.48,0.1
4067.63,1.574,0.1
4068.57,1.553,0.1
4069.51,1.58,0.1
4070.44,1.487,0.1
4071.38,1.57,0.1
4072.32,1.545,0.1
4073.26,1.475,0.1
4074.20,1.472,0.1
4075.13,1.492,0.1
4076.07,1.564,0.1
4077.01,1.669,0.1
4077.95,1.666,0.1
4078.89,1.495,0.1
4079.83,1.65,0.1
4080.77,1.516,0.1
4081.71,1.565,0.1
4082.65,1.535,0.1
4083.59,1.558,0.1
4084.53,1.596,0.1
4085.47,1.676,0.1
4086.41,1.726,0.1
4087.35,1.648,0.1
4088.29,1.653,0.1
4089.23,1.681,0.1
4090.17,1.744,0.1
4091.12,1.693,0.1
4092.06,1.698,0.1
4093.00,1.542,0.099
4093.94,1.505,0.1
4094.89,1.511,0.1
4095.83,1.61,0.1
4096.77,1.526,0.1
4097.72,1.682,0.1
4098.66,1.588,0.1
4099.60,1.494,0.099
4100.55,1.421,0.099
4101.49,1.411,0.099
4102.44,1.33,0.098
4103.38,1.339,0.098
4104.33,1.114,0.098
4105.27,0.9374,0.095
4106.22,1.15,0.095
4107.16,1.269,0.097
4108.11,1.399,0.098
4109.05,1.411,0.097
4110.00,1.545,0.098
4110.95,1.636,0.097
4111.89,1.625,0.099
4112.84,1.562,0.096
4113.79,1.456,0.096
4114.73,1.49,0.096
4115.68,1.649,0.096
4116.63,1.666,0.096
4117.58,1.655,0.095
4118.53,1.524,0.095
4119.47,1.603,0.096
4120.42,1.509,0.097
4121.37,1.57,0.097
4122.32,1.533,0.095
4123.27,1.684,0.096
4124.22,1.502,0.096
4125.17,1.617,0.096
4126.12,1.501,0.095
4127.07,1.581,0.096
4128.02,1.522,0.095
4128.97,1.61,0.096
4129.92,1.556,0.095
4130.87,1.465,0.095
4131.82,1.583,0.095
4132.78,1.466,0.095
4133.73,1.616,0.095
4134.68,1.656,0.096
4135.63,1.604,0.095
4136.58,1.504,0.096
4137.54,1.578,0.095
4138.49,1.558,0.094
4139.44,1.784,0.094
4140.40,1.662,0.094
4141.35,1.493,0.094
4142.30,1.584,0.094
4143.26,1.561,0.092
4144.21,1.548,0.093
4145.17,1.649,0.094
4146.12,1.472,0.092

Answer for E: 4.0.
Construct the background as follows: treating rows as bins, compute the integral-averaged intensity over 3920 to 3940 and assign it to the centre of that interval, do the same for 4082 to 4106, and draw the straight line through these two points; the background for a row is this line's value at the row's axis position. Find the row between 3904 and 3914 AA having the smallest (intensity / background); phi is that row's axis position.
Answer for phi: 3905.19 AA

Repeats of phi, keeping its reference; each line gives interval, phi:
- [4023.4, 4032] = 4027.56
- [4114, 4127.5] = 4126.12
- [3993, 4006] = 3998.91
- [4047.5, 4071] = 4048.94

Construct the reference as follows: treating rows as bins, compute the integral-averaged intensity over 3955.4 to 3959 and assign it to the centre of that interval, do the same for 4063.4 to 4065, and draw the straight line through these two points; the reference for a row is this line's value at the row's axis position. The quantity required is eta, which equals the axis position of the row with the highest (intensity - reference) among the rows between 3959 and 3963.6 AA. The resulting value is 3963.16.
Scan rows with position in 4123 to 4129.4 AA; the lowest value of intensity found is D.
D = 1.501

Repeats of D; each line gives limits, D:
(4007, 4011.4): 1.543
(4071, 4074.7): 1.472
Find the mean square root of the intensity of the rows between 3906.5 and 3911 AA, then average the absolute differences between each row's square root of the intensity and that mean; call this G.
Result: 0.058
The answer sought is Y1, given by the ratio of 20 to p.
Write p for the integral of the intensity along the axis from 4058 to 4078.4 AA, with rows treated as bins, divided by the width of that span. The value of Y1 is 12.6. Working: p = 1.59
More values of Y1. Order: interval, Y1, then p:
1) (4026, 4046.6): 12.5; 1.60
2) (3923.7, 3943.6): 17.1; 1.17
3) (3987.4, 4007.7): 12.6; 1.58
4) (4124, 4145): 12.7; 1.57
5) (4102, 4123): 13.7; 1.46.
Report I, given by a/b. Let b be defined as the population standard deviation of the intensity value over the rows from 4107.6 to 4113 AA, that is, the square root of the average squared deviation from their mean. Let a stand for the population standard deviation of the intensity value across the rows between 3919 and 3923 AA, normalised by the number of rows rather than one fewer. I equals 1.4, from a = 0.14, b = 0.094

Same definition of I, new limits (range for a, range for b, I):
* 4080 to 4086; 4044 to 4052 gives 0.4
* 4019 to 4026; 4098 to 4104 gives 0.4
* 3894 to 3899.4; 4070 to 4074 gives 4.3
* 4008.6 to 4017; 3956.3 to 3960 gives 0.4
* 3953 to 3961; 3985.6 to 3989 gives 2.7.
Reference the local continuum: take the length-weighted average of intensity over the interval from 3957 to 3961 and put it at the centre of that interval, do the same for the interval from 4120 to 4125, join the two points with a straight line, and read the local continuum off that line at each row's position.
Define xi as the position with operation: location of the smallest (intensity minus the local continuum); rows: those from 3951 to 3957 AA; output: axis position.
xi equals 3951.32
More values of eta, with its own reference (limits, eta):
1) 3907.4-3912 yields 3910.59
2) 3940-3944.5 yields 3943.14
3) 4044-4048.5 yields 4044.29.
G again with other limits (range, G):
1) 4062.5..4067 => 0.041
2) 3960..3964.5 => 0.051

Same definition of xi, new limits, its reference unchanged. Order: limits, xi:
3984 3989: 3985.12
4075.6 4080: 4078.89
